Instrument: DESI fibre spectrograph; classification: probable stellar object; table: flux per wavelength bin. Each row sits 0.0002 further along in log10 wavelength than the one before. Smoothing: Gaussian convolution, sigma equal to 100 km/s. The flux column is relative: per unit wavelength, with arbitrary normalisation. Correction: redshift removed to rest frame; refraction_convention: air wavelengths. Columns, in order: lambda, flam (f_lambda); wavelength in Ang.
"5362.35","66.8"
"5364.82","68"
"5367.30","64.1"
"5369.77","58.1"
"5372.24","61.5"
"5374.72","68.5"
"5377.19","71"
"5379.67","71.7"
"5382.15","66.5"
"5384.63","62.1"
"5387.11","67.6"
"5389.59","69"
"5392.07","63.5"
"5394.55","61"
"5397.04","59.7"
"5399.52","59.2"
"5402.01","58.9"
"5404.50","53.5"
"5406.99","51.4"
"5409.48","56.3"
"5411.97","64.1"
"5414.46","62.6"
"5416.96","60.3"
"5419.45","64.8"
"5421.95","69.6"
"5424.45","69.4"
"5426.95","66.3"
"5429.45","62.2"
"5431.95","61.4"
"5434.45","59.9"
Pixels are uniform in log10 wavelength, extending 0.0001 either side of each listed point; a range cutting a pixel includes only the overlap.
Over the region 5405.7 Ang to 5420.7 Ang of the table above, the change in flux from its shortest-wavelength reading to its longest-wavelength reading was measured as 13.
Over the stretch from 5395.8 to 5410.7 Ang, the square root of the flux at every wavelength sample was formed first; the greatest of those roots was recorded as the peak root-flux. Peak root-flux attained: 7.73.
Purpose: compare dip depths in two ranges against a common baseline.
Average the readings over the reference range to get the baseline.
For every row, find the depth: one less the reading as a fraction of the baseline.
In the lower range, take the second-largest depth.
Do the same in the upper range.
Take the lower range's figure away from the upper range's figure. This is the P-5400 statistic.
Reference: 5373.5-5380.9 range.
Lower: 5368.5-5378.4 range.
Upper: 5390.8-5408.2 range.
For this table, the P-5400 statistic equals 0.114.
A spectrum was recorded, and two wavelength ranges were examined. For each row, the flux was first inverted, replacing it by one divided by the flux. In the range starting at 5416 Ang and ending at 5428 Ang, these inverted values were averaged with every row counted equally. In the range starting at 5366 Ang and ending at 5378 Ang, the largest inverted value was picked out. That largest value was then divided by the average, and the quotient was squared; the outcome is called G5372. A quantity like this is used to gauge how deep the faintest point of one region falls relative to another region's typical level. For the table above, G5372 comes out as 1.29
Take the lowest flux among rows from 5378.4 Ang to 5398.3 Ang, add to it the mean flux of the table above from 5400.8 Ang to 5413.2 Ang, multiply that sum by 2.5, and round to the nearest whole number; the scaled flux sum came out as 291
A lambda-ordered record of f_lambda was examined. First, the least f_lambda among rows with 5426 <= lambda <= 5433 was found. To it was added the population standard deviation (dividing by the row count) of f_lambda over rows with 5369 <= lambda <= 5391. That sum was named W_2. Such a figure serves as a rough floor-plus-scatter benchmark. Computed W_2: 66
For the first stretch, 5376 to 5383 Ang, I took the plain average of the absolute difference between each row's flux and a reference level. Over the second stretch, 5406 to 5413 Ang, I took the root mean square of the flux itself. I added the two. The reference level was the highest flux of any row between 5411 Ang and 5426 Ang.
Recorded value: 59.7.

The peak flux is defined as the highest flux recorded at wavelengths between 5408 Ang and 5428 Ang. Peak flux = 69.6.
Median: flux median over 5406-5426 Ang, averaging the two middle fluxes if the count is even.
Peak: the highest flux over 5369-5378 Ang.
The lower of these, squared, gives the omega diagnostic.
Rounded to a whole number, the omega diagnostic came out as 4013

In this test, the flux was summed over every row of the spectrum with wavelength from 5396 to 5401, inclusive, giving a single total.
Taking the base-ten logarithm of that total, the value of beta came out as 2.08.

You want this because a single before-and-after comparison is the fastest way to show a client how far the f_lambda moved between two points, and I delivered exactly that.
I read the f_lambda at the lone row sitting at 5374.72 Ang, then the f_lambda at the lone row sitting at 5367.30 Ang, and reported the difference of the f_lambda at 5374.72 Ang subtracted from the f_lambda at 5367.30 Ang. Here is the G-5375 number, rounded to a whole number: -4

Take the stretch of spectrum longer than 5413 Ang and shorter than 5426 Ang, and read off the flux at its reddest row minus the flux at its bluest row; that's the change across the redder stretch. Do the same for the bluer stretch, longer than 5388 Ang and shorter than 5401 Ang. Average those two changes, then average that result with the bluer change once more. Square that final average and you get 32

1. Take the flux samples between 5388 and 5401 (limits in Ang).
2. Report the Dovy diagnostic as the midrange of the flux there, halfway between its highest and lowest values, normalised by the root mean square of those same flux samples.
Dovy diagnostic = 1.02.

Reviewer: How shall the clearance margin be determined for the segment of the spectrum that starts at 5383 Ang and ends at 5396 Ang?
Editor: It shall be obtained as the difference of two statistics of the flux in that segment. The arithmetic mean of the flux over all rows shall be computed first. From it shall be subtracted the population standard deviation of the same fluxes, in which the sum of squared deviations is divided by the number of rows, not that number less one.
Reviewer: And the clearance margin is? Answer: 61.5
